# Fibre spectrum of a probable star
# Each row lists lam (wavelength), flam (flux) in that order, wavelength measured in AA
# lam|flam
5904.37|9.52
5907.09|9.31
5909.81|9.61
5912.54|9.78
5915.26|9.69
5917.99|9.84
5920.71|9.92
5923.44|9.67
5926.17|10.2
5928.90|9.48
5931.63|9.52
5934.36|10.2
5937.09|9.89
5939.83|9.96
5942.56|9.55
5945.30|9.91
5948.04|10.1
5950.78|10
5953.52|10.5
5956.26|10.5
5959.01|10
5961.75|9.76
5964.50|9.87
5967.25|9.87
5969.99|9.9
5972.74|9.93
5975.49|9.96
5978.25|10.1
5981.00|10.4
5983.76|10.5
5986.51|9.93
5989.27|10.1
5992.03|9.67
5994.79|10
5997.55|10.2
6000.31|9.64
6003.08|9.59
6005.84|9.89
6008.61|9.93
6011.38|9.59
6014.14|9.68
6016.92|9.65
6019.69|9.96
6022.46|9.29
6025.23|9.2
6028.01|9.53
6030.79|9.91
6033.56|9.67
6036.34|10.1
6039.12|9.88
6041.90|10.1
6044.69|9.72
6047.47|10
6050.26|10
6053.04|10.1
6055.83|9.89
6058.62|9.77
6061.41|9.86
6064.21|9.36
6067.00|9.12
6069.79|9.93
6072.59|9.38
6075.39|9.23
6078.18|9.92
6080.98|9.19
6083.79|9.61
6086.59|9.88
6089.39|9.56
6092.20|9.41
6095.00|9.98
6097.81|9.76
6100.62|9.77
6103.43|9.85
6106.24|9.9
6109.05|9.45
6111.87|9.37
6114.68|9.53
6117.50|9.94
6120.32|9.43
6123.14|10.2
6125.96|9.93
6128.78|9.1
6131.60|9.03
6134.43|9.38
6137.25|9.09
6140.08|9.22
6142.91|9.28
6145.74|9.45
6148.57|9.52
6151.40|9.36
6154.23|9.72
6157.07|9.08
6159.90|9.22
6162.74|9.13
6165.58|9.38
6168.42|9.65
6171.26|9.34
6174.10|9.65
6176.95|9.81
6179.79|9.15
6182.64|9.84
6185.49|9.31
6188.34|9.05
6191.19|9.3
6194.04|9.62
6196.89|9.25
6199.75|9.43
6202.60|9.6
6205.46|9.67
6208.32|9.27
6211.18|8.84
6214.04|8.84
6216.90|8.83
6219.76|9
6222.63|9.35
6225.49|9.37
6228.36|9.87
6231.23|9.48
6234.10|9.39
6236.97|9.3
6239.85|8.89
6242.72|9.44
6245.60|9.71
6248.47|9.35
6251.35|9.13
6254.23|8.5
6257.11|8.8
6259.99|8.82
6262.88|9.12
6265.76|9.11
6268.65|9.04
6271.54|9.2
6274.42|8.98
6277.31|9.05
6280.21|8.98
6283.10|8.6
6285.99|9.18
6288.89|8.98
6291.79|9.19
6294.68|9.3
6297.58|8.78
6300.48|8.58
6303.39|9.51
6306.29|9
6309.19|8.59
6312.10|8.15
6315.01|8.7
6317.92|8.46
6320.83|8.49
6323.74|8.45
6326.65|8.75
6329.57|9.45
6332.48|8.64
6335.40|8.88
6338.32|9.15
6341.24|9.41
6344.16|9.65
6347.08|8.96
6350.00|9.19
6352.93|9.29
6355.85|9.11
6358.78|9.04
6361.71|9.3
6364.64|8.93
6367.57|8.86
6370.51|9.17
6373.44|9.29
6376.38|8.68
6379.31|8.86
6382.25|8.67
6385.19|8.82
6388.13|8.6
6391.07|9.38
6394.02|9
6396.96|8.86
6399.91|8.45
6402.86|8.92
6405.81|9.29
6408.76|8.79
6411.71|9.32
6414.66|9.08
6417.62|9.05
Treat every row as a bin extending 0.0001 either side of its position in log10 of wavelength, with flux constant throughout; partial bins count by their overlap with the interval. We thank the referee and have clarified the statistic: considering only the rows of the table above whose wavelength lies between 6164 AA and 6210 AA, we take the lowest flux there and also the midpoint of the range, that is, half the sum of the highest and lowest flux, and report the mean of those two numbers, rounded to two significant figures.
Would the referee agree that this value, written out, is 9.2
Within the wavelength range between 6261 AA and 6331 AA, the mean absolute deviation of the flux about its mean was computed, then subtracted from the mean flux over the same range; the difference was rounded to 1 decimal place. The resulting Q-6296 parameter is 8.6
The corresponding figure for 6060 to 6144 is 9.3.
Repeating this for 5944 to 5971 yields 9.8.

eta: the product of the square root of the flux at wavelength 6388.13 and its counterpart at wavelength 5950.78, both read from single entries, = 9.27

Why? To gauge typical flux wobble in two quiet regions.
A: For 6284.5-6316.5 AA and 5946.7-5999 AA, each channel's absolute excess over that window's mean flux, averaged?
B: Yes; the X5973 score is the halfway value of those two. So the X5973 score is 0.25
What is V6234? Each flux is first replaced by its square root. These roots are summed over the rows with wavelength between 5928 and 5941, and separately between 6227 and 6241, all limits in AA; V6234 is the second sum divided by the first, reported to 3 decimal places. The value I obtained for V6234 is 0.978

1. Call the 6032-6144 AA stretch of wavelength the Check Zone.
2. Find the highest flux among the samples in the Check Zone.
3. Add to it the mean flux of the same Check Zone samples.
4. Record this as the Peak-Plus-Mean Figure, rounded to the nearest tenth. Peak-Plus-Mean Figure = 19.8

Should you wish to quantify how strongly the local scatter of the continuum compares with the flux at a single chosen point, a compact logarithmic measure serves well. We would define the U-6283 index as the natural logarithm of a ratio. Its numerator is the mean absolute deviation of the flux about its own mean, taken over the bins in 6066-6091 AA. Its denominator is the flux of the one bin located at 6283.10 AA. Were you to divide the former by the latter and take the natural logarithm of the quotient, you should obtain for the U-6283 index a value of -3.46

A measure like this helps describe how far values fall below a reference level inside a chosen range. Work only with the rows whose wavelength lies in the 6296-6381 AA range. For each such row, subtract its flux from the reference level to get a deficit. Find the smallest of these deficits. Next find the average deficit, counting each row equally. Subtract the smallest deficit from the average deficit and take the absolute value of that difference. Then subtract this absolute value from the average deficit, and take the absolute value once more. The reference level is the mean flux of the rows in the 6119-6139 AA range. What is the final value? 0.2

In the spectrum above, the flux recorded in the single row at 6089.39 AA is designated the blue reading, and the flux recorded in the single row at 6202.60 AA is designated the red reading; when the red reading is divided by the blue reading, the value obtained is 1.004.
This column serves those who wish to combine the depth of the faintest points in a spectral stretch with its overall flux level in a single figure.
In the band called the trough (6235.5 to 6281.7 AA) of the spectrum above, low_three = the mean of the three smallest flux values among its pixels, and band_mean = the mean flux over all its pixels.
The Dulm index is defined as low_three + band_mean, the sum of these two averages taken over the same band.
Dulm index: 17.8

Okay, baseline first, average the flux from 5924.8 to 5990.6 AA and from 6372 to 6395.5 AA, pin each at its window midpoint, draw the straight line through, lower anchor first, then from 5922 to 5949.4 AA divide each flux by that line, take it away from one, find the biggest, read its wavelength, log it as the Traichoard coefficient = 5928.90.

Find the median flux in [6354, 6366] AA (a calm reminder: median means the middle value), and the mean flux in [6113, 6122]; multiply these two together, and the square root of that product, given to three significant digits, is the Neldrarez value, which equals 9.35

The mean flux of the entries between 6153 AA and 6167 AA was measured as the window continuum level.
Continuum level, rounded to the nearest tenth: 9.3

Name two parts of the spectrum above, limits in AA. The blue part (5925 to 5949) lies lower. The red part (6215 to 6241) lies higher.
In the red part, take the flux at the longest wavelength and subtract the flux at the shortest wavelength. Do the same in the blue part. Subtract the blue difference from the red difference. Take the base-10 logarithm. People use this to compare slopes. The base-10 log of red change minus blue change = -0.80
